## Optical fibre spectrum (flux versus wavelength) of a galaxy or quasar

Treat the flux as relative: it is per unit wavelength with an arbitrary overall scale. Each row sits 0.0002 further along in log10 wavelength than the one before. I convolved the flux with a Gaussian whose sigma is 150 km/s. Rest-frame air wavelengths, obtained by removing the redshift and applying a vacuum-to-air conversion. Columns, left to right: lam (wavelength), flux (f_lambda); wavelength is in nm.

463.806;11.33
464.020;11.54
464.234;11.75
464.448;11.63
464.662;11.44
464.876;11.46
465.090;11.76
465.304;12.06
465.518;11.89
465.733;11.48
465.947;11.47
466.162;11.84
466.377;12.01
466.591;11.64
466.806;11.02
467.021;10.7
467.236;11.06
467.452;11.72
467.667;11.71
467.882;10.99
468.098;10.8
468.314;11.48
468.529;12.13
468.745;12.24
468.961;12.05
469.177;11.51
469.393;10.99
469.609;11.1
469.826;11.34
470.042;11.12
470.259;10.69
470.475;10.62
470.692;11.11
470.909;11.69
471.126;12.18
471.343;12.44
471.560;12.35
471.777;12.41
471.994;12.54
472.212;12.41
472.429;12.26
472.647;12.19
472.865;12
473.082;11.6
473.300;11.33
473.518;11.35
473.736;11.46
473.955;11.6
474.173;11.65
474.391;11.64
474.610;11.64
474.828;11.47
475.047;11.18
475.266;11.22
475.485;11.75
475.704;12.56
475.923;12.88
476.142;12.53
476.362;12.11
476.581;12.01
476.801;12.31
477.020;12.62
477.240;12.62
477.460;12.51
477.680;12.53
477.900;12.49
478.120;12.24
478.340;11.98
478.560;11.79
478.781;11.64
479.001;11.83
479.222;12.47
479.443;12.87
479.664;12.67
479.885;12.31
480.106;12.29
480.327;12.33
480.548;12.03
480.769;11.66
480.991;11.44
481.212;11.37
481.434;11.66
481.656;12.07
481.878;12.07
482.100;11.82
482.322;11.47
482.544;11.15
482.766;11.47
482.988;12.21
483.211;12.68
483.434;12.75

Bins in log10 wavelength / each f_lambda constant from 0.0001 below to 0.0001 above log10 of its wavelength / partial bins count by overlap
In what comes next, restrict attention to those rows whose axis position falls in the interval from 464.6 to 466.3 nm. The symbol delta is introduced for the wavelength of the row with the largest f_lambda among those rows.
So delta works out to 465.304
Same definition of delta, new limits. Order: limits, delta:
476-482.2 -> 479.443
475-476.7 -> 475.923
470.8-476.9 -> 475.923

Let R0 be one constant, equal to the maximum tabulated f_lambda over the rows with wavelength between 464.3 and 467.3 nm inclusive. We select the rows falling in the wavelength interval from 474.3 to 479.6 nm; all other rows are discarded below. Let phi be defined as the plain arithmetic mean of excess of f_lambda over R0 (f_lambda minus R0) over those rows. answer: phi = 0.06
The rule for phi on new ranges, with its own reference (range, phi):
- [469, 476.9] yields -0.30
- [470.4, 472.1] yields -0.14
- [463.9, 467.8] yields -0.49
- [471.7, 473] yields 0.24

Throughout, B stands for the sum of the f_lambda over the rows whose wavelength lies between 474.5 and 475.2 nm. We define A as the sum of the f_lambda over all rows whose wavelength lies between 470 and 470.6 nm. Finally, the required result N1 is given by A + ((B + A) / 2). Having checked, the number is 65.8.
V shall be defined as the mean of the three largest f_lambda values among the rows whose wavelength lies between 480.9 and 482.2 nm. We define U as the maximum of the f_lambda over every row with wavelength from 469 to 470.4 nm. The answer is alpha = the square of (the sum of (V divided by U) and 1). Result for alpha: 4.17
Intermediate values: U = 11.51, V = 12.0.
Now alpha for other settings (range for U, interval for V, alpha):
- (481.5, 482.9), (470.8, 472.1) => 4.13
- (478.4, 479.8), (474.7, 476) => 3.85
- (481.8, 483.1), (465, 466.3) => 3.91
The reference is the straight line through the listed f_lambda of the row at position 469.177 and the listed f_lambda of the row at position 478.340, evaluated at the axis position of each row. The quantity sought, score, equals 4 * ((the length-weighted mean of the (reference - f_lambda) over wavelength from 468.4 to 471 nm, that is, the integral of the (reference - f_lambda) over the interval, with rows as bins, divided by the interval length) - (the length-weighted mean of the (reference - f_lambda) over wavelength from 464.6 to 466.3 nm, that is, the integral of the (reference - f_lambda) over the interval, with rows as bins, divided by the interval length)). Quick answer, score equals 2.1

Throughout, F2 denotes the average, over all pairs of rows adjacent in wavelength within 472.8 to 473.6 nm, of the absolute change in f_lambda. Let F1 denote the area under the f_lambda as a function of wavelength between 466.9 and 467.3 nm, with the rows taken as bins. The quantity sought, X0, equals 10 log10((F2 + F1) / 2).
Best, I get 3.6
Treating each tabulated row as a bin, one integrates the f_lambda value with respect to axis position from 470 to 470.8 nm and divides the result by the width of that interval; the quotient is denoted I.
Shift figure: 10.9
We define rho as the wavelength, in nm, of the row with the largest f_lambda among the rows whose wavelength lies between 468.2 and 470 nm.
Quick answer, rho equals 468.745 nm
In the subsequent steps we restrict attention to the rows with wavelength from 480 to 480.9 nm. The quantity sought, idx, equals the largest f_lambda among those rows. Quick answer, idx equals 12.33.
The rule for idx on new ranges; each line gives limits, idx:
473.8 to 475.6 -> 11.75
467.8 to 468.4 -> 11.48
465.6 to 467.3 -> 12.01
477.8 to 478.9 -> 12.49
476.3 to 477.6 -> 12.62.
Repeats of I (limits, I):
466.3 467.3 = 11.3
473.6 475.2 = 11.5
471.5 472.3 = 12.4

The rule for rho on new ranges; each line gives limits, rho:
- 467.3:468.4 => 467.452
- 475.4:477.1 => 475.923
